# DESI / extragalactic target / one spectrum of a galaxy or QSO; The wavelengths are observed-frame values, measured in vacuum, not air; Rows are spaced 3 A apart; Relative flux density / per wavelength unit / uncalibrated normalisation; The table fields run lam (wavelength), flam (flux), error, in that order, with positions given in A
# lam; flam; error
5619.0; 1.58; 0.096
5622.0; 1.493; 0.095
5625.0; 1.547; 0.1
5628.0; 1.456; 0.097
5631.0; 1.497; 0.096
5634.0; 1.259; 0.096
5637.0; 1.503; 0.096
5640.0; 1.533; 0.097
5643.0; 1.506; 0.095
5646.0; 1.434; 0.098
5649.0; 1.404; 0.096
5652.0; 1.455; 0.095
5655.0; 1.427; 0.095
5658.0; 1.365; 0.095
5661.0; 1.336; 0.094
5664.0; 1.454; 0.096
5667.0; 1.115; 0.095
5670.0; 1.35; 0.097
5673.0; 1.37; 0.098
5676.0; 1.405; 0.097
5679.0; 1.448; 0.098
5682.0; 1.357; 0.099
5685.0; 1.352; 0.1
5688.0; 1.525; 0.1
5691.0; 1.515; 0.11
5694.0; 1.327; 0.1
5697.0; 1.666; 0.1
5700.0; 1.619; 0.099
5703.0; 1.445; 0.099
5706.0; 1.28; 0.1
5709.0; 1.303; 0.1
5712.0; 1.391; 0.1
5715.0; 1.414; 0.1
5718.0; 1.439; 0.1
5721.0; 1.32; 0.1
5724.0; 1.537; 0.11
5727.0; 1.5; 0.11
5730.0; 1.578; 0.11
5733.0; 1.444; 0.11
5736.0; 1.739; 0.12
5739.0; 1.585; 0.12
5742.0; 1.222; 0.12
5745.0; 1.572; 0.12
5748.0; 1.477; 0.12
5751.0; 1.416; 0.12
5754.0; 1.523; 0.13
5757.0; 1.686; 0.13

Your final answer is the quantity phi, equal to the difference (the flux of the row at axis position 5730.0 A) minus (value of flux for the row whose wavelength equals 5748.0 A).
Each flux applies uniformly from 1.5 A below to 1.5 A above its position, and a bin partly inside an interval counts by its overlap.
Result 0.10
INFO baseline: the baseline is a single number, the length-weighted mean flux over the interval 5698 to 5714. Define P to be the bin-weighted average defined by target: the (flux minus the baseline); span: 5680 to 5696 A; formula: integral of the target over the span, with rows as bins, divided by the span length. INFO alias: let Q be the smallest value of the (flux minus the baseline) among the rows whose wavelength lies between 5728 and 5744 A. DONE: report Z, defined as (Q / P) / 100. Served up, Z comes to -0.24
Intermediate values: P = 0.01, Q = -0.19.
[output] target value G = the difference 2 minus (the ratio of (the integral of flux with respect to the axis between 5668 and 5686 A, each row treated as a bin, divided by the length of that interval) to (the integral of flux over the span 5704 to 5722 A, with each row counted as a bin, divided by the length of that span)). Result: 0.99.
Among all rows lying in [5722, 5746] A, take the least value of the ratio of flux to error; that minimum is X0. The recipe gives 10.2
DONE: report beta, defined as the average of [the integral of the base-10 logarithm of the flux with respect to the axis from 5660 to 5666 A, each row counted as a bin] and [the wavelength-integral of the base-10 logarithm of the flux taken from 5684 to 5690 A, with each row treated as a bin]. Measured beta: 0.90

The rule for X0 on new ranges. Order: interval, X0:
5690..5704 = 13.3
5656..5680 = 11.7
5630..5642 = 13.1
